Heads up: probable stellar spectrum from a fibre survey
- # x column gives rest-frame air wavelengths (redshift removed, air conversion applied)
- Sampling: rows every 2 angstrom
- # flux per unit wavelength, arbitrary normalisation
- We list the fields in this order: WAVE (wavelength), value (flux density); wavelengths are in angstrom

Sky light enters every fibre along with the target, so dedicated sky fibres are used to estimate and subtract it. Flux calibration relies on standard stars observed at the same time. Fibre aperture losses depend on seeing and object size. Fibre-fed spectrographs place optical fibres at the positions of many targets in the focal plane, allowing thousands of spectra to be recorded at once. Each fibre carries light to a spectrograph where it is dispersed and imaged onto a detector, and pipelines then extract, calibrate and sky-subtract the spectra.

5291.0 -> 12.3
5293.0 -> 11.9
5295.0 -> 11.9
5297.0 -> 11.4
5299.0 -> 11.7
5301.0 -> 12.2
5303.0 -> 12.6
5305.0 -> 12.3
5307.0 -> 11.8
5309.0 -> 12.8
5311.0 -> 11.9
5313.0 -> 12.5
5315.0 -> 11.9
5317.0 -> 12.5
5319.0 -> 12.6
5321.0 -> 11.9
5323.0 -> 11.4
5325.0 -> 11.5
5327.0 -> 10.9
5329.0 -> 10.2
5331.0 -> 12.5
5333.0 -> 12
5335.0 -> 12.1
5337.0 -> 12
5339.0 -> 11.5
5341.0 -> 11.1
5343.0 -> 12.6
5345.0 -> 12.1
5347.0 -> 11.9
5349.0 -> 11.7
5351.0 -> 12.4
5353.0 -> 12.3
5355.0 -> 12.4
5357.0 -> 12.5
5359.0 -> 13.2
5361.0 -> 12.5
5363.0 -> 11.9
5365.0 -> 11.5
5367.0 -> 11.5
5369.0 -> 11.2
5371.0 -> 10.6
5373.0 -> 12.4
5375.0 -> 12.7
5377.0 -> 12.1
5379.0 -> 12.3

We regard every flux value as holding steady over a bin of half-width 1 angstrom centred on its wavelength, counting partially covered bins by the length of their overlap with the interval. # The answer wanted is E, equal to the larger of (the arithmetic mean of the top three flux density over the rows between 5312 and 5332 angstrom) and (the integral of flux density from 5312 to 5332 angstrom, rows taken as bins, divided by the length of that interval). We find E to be 12.53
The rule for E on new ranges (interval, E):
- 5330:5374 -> 12.77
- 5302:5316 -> 12.63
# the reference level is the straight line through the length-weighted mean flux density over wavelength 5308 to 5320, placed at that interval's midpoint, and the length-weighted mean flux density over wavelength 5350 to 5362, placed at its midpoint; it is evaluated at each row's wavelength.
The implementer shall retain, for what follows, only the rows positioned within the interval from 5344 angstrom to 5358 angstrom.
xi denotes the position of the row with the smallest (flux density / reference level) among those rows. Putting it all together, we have 5349.0 angstrom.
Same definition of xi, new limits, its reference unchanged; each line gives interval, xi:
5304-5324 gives 5323.0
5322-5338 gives 5329.0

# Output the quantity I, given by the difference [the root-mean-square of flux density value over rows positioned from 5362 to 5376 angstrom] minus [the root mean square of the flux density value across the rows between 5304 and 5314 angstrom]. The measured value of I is -0.6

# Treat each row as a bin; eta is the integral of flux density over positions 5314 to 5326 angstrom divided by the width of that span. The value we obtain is 12.0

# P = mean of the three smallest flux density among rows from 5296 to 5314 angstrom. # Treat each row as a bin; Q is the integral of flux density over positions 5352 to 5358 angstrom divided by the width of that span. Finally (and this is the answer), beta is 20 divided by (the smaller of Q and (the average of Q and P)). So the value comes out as 1.66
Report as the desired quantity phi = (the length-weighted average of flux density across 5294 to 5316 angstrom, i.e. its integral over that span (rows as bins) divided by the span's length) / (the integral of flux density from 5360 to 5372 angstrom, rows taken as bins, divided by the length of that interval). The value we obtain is 1.05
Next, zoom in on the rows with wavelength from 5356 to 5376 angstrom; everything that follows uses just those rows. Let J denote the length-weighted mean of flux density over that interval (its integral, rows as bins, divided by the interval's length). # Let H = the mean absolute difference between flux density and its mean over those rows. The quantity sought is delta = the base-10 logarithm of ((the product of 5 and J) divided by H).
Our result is 1.96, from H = 0.66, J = 12.0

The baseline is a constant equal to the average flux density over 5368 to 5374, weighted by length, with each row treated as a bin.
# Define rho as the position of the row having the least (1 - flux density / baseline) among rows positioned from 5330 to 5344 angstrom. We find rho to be 5343.0 angstrom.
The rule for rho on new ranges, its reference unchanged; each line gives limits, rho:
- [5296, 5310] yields 5309.0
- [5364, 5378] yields 5375.0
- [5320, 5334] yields 5331.0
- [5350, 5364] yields 5359.0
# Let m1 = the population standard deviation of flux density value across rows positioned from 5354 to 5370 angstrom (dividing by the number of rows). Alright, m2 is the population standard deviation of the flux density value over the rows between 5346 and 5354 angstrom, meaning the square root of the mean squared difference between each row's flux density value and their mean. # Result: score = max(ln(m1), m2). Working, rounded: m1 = 0.63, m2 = 0.3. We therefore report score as 0.3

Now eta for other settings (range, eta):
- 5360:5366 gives 12.0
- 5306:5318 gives 12.2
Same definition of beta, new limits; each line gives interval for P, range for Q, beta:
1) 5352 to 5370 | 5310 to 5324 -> 1.70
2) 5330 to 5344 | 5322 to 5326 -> 1.75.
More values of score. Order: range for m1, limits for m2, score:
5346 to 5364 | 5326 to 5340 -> 0.7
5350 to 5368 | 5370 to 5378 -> 0.8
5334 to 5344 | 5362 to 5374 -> 0.6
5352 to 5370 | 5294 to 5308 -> 0.4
